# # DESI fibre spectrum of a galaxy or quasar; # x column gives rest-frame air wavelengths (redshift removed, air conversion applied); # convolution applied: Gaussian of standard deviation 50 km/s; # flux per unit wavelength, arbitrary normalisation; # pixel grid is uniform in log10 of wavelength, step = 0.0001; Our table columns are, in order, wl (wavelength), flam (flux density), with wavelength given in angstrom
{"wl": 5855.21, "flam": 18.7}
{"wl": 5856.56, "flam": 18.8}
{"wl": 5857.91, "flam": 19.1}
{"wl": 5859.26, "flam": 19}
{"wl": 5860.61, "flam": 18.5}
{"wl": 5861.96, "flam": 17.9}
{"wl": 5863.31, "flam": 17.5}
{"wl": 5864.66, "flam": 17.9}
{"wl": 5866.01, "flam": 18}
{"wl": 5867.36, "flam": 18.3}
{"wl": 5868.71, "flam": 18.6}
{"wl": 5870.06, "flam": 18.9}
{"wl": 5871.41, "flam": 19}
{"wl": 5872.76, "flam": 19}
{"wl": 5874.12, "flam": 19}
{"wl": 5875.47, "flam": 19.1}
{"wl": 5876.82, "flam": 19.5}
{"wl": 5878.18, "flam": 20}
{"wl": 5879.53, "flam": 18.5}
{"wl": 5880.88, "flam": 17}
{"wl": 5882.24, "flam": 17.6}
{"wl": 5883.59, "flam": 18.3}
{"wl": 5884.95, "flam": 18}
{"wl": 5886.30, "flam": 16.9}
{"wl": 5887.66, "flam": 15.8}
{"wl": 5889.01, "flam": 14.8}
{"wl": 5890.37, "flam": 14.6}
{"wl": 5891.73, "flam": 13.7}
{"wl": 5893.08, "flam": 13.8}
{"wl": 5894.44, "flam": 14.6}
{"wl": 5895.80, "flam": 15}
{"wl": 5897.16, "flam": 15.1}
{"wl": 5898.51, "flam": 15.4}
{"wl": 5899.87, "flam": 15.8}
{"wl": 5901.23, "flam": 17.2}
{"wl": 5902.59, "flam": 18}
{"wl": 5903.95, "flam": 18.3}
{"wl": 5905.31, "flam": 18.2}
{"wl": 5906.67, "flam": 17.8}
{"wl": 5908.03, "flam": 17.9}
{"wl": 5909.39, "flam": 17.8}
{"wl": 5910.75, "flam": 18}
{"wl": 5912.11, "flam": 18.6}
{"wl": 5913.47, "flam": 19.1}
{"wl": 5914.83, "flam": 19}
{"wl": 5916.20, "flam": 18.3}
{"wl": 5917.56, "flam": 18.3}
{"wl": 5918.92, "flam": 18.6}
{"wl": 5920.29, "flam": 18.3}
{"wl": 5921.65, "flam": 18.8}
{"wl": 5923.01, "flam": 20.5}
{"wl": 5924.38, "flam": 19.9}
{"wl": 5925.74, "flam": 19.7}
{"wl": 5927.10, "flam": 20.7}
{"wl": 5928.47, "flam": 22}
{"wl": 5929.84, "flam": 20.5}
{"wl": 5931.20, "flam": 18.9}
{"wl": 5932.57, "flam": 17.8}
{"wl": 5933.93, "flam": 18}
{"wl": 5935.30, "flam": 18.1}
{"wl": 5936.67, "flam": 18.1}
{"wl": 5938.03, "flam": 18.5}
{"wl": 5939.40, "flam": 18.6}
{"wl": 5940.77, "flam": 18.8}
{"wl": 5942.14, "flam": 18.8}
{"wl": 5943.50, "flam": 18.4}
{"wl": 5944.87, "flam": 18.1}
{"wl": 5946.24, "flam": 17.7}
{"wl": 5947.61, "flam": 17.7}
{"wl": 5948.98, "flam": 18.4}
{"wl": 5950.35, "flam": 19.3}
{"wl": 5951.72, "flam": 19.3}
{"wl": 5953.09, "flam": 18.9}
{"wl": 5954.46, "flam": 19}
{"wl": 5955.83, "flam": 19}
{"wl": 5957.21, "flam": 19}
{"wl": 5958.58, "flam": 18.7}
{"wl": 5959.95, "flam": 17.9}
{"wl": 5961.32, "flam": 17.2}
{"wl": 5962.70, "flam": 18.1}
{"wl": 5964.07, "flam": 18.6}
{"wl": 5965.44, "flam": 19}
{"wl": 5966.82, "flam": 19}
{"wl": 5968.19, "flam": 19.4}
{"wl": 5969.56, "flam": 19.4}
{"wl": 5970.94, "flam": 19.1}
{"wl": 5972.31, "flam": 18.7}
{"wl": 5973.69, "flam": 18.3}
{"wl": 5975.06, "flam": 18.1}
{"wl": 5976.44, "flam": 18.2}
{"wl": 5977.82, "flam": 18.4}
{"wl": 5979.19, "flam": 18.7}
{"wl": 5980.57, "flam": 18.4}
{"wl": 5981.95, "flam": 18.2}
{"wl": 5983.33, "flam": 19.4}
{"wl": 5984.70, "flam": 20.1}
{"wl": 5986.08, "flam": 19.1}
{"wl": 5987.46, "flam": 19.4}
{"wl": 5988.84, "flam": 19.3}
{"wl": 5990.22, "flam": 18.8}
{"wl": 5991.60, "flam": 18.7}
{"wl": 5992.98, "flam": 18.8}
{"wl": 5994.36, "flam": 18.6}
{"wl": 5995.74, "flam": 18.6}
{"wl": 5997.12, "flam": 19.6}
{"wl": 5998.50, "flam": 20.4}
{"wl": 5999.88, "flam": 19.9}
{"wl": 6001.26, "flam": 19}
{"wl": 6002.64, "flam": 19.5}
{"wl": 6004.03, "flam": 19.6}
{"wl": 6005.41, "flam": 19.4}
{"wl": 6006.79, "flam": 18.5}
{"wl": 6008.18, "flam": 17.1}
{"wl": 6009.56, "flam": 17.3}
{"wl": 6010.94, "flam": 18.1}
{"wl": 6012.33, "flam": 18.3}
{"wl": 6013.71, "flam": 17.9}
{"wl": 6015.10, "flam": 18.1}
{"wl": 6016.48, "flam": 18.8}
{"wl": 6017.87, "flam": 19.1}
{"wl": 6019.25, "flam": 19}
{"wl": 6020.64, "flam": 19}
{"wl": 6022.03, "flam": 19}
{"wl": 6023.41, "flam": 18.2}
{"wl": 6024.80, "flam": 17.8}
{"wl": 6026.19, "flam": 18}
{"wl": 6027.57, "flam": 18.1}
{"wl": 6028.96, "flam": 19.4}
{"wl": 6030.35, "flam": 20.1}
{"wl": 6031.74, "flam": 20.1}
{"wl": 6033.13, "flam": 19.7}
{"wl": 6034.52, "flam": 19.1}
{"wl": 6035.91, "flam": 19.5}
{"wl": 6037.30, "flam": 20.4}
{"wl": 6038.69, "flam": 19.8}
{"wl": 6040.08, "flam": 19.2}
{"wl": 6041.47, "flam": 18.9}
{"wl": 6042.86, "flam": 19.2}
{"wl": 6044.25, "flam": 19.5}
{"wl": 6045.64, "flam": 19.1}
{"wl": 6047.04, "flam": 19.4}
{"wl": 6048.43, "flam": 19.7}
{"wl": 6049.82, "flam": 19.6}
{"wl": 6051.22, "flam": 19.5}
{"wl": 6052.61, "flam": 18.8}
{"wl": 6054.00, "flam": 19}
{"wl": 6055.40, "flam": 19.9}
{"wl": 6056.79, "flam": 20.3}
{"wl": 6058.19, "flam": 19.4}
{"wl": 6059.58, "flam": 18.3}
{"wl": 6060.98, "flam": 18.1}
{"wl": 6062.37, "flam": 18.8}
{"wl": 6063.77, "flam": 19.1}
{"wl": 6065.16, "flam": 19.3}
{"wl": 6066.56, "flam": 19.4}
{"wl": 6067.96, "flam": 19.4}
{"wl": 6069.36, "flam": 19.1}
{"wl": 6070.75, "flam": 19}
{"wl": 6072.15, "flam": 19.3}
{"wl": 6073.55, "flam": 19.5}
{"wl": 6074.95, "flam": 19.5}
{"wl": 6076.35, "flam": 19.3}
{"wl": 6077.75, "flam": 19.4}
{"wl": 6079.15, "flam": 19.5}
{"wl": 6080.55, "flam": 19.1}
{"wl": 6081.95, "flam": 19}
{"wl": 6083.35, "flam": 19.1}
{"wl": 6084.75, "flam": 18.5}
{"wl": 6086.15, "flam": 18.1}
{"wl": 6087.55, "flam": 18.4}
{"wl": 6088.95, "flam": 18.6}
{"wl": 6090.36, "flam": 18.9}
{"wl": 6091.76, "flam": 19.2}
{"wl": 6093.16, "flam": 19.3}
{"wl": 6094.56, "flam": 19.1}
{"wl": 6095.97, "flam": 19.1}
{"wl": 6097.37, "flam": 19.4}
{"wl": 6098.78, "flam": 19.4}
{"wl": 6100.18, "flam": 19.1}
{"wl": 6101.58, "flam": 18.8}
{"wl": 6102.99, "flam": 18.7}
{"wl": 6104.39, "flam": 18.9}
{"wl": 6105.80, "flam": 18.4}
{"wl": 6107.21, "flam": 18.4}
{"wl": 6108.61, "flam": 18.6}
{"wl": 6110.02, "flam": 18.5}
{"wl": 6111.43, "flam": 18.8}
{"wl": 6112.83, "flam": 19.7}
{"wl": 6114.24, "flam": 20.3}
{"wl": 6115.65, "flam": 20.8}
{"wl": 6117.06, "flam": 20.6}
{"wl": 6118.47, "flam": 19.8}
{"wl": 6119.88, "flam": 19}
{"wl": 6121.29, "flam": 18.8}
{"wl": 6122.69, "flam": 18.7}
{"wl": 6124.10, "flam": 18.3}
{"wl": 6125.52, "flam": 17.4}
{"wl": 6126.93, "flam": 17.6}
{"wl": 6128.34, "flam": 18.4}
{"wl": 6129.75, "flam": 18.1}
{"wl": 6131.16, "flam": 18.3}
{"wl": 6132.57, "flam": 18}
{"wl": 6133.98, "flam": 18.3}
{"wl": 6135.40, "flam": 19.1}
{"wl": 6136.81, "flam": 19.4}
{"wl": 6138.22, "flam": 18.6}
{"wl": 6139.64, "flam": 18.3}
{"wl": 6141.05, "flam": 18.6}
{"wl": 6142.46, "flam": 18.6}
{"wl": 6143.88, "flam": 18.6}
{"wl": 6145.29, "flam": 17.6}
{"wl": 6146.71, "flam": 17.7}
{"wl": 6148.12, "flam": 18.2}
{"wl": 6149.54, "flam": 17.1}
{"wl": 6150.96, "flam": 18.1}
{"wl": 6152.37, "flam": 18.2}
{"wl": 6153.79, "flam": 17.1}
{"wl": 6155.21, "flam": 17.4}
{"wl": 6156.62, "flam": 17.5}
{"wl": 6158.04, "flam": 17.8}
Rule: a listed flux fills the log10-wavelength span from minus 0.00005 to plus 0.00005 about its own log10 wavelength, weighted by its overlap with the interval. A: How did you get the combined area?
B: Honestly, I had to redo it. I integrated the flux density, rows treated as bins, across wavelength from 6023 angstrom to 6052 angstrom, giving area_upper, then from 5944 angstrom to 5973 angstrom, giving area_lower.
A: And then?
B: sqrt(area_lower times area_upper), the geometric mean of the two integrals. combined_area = 549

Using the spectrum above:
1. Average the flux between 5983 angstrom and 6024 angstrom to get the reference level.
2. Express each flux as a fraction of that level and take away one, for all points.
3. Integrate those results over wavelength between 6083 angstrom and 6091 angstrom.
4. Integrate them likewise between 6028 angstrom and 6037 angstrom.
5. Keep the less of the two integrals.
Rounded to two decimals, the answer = -0.13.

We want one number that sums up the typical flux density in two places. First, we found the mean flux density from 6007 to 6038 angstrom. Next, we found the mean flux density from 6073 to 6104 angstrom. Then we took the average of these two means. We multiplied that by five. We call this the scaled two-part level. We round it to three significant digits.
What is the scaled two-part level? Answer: 94.4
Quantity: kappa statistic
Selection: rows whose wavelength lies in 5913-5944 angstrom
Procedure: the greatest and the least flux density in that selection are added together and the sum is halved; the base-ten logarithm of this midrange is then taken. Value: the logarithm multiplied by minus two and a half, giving -3.25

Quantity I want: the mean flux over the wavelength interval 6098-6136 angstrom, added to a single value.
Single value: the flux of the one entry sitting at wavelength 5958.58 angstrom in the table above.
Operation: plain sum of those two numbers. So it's 37.5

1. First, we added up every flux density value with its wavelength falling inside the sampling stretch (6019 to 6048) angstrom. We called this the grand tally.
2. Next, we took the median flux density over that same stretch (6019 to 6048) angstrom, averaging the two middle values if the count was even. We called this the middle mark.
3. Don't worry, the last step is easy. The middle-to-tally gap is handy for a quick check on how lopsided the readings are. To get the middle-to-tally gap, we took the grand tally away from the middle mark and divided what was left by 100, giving -3.83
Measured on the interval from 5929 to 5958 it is -3.72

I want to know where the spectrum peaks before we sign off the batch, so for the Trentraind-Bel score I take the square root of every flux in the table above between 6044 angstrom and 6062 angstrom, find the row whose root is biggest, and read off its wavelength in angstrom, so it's 6056.79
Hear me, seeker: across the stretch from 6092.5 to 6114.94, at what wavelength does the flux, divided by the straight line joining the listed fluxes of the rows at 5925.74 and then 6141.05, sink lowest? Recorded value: 6105.80 angstrom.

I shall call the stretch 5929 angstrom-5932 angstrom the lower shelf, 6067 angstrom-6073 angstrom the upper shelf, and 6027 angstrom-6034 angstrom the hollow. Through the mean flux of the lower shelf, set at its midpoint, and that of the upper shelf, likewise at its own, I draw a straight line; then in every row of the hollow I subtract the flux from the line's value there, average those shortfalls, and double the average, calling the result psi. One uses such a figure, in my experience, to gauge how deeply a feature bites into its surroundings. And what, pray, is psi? -0.3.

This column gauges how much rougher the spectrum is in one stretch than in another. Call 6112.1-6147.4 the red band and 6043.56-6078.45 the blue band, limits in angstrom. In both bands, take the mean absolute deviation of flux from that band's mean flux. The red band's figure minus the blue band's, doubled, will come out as 0.75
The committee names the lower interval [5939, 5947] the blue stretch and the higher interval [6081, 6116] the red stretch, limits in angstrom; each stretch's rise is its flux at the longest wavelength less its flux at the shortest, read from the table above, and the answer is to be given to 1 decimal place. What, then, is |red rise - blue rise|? 2.7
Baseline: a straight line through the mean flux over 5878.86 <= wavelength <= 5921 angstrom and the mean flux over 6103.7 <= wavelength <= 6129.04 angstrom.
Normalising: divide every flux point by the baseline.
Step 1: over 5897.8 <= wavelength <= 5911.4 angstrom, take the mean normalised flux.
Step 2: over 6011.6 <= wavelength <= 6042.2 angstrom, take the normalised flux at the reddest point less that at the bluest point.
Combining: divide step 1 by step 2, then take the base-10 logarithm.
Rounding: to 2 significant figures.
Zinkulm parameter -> 1.7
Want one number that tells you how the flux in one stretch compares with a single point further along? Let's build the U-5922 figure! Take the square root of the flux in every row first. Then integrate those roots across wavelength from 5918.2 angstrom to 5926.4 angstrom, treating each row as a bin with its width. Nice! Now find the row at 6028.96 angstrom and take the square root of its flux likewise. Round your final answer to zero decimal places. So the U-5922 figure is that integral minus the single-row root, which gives 32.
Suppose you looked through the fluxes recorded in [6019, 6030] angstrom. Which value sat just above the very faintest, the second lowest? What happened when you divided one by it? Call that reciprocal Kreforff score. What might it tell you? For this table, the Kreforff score 0.056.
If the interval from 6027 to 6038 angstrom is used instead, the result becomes 0.052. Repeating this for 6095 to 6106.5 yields 0.053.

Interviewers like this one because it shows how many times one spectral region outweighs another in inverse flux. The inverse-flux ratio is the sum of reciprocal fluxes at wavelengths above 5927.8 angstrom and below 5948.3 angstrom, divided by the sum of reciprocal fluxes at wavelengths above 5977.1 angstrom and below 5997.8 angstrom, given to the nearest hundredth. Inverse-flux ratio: 1.02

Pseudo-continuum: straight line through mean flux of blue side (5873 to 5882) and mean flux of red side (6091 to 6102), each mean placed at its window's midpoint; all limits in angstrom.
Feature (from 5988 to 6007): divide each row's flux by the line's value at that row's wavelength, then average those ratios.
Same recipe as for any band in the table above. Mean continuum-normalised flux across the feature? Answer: 1.01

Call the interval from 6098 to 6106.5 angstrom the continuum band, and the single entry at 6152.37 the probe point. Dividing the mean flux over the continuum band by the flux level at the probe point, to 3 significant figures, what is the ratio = 1.04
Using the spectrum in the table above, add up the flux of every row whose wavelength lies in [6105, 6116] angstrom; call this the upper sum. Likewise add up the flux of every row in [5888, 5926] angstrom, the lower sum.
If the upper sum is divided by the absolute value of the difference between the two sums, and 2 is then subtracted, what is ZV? -1.5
